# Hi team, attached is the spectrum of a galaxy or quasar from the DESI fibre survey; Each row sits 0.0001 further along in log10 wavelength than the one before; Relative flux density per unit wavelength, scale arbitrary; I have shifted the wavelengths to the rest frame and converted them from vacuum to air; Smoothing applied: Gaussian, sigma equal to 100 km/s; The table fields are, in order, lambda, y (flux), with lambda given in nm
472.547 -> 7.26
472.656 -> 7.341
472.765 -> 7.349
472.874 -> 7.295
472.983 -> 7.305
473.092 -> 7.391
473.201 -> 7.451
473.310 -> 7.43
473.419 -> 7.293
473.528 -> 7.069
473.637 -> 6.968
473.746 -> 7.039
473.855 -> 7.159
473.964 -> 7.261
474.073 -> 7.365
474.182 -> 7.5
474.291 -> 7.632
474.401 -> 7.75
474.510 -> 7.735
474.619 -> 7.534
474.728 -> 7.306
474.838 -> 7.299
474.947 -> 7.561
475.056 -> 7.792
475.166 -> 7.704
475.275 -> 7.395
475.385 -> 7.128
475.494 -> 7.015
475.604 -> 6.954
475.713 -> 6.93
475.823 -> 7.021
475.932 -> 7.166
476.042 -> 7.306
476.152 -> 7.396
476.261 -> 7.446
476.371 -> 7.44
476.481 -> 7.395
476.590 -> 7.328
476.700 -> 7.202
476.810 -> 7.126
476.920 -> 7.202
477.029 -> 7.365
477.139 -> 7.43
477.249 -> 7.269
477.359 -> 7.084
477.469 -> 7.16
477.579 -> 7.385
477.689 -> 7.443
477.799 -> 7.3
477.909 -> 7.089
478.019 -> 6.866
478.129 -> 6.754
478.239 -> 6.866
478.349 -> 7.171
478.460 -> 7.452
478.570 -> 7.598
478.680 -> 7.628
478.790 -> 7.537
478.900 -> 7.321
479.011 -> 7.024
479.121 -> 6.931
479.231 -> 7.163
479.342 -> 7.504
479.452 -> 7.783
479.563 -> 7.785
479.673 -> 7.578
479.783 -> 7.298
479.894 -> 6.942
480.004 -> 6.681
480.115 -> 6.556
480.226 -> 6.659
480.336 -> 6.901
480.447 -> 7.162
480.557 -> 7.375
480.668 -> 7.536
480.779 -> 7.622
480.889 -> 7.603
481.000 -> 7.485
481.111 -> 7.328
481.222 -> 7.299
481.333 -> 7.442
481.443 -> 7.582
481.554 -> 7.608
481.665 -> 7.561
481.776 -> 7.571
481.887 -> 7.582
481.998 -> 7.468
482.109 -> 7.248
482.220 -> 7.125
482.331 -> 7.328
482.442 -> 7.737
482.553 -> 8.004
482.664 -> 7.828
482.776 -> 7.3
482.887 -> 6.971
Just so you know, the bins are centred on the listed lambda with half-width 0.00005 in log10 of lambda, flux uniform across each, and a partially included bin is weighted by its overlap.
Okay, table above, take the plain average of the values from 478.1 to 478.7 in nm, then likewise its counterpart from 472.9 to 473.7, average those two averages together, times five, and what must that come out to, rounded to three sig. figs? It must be 36.3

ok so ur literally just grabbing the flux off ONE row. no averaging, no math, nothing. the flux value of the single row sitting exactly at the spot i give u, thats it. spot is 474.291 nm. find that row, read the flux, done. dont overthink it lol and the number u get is 7.632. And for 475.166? 7.704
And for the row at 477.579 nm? 7.385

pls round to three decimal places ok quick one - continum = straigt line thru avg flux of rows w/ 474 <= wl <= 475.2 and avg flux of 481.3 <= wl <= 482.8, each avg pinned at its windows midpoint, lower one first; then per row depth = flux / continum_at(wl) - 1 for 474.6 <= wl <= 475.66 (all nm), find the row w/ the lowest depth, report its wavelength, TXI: 475.604 nm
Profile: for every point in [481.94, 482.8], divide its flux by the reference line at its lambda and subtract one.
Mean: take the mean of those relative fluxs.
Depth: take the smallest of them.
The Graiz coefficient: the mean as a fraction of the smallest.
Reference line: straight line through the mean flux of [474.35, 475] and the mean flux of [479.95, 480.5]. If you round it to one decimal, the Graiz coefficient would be 1.7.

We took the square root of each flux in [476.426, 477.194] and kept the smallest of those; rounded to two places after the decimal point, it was 2.67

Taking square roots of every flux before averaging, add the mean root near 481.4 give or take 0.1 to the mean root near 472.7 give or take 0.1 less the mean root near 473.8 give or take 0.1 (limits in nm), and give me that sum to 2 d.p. 2.79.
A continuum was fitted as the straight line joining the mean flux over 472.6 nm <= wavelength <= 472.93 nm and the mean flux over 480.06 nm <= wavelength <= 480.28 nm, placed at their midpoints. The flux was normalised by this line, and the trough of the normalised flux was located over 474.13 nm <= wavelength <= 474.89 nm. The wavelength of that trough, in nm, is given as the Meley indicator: 474.728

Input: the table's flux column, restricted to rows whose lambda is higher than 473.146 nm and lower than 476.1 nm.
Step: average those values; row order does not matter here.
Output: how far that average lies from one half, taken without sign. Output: 6.82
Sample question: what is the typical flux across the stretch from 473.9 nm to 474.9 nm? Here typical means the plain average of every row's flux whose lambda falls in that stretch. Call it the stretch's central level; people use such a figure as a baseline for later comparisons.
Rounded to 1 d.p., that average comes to 7.5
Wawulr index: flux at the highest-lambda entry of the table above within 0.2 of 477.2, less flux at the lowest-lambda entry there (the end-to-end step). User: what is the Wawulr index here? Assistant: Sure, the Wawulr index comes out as -0.28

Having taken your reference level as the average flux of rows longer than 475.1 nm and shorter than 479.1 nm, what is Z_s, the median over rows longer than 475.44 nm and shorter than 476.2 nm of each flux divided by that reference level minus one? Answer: -0.031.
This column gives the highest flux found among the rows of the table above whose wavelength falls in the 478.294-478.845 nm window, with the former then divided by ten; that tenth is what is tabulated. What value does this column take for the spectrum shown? 0.763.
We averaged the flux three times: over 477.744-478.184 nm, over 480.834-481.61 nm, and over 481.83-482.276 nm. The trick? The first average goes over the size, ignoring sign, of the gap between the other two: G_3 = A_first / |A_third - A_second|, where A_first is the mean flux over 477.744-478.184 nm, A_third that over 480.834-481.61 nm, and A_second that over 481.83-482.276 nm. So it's 57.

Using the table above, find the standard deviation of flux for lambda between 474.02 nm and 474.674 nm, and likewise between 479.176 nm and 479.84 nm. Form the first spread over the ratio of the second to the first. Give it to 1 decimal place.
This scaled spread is 0.1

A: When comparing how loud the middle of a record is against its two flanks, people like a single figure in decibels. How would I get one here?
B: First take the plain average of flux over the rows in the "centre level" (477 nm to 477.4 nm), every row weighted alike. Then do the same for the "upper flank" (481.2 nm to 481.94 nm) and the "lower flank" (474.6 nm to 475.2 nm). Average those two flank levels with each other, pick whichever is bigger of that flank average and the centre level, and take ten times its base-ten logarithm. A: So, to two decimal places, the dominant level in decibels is 8.77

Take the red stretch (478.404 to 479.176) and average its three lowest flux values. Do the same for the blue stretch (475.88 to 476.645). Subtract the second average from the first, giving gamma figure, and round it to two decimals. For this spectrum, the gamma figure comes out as -0.17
